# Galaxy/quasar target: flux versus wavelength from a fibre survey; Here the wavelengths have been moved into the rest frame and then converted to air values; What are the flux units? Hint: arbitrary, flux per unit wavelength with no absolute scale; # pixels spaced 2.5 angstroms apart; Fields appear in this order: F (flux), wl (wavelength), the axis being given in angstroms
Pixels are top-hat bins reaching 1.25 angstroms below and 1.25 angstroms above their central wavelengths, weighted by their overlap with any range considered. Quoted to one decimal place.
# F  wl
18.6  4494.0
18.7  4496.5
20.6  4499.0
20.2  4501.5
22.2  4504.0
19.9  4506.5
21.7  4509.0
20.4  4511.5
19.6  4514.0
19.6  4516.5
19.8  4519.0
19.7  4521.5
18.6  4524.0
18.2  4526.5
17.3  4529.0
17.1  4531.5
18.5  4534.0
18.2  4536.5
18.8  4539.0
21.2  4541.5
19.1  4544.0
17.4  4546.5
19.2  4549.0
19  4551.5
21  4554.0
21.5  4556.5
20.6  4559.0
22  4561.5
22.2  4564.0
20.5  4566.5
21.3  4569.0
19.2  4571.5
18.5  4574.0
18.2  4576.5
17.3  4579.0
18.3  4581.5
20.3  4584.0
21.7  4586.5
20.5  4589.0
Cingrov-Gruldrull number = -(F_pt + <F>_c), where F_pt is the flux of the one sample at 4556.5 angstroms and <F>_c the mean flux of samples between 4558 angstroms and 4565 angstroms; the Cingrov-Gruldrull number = -43.1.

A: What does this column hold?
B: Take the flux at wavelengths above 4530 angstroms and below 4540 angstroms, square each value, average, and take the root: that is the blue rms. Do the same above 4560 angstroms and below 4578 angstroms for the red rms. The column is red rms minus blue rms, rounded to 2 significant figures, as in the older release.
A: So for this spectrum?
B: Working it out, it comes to 2.2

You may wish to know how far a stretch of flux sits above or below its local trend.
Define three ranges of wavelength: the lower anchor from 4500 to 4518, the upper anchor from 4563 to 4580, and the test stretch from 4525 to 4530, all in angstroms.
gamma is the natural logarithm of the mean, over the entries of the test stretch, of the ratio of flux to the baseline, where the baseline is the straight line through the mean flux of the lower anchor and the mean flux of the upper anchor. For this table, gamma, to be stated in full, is -0.13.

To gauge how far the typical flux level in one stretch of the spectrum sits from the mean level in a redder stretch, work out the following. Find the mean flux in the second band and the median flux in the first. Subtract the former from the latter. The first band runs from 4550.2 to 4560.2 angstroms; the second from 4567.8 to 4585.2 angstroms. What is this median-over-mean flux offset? 1.8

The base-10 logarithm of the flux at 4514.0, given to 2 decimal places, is 1.29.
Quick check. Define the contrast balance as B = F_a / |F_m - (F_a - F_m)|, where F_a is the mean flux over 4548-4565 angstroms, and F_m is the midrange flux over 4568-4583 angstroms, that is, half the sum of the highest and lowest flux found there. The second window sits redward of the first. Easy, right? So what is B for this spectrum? 1.167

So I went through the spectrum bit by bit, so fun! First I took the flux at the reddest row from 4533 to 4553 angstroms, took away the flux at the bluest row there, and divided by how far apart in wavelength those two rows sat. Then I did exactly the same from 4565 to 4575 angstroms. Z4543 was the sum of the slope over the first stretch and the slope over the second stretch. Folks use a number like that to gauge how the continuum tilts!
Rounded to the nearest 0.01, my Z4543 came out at -0.24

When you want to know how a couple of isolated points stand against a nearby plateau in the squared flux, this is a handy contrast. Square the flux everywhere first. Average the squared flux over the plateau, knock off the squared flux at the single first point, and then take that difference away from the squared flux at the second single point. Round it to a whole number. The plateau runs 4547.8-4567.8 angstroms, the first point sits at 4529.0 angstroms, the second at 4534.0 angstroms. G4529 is 210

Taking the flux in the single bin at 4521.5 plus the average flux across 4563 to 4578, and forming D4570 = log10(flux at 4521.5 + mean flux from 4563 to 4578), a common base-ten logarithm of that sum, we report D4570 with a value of 1.60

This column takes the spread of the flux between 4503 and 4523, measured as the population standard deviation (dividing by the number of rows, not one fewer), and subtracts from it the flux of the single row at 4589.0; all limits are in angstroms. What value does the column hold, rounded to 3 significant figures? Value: -19.5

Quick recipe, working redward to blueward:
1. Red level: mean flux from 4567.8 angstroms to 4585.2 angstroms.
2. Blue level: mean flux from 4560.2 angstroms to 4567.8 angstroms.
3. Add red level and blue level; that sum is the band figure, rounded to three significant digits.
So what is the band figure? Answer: 40.6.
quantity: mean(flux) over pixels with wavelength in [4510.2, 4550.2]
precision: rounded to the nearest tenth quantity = 18.9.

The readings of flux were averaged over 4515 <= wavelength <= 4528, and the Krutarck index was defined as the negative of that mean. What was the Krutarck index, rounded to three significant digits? -19.2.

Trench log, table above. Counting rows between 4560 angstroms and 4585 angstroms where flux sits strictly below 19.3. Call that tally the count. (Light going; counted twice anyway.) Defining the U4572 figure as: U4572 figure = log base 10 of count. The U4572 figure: 0.70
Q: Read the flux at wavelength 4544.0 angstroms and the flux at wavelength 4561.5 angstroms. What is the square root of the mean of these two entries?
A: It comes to 4.53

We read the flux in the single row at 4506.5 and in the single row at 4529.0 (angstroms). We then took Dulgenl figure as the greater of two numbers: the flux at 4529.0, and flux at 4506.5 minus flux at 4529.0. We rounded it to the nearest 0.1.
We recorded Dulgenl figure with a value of 17.3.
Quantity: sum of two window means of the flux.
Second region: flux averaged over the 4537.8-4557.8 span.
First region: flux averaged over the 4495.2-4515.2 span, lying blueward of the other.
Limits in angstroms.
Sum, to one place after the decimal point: 40.1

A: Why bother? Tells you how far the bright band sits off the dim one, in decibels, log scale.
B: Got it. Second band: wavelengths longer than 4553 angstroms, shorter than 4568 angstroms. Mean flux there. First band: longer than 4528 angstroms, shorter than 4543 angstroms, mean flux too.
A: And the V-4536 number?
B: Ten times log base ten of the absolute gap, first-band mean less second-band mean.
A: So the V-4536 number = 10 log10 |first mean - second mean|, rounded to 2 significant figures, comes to 4.4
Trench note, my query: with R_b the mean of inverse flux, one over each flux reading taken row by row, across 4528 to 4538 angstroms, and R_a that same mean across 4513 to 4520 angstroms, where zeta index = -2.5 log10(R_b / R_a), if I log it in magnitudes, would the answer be -0.11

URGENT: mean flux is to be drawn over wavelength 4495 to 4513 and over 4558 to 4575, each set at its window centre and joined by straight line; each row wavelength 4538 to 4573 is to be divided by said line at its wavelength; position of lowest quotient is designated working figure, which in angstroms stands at 4546.5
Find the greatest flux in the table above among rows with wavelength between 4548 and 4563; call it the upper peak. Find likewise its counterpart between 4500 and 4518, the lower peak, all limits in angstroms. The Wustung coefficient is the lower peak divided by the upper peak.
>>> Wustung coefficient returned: 1.01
